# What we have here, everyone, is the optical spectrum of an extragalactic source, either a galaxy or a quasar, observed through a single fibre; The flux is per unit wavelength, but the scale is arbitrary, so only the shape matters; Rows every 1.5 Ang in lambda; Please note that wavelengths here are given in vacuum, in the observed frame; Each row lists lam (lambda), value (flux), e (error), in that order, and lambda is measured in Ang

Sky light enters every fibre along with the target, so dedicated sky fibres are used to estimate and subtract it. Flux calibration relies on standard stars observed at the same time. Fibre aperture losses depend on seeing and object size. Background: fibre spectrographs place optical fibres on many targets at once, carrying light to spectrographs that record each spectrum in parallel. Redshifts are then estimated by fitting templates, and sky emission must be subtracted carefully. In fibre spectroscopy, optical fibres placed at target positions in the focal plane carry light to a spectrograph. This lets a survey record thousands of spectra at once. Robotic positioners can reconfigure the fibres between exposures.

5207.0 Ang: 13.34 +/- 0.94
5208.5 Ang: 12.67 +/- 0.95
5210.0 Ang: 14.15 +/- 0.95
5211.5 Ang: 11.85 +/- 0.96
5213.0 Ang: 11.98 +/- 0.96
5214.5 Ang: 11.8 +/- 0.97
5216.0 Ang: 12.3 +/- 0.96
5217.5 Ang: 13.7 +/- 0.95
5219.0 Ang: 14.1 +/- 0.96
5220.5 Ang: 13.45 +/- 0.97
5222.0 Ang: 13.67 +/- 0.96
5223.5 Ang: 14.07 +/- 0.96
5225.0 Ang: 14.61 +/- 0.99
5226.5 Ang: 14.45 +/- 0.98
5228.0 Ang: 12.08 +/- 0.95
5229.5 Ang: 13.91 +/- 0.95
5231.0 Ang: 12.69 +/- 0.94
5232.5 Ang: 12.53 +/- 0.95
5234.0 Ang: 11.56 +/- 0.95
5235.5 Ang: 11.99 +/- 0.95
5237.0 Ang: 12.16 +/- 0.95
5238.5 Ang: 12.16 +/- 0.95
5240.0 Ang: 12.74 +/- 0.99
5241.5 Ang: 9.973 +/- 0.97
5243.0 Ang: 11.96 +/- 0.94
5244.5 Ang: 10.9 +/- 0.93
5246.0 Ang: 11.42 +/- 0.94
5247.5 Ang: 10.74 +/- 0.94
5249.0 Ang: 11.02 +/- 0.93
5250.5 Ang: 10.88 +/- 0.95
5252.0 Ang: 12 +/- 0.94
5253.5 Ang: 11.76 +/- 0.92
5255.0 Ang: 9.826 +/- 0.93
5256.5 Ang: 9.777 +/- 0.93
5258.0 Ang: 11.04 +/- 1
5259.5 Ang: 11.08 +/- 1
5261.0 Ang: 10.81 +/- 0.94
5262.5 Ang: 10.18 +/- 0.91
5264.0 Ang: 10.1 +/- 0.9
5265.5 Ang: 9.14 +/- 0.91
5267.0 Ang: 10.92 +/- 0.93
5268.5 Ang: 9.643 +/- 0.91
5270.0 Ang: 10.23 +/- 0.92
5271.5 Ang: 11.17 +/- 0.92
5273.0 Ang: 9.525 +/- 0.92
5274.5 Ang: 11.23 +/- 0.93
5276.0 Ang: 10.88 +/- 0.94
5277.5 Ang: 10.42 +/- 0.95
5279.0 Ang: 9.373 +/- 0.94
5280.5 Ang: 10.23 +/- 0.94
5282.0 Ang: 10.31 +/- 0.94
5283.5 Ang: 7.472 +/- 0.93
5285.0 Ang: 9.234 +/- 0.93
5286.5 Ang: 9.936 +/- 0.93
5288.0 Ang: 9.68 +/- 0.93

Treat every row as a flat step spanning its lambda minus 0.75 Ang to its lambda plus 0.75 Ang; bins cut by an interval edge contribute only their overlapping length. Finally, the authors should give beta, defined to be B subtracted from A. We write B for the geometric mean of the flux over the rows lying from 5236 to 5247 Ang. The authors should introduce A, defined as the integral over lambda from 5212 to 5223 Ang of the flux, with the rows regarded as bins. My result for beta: 131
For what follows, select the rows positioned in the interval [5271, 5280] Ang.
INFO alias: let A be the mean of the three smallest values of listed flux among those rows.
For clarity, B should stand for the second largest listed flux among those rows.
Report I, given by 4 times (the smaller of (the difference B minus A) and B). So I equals 5.6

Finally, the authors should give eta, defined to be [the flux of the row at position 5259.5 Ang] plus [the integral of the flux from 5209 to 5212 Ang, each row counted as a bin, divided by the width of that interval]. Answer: 24.1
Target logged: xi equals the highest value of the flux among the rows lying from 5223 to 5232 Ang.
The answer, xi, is 14.61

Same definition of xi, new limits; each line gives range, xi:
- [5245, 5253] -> 12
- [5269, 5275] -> 11.23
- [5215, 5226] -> 14.61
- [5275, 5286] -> 10.88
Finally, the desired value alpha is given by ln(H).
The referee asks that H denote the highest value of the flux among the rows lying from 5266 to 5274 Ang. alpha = 2.41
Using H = 11.17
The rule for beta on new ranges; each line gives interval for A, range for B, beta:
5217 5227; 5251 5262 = 129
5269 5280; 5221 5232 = 101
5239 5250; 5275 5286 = 114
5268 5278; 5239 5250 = 93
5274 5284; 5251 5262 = 89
